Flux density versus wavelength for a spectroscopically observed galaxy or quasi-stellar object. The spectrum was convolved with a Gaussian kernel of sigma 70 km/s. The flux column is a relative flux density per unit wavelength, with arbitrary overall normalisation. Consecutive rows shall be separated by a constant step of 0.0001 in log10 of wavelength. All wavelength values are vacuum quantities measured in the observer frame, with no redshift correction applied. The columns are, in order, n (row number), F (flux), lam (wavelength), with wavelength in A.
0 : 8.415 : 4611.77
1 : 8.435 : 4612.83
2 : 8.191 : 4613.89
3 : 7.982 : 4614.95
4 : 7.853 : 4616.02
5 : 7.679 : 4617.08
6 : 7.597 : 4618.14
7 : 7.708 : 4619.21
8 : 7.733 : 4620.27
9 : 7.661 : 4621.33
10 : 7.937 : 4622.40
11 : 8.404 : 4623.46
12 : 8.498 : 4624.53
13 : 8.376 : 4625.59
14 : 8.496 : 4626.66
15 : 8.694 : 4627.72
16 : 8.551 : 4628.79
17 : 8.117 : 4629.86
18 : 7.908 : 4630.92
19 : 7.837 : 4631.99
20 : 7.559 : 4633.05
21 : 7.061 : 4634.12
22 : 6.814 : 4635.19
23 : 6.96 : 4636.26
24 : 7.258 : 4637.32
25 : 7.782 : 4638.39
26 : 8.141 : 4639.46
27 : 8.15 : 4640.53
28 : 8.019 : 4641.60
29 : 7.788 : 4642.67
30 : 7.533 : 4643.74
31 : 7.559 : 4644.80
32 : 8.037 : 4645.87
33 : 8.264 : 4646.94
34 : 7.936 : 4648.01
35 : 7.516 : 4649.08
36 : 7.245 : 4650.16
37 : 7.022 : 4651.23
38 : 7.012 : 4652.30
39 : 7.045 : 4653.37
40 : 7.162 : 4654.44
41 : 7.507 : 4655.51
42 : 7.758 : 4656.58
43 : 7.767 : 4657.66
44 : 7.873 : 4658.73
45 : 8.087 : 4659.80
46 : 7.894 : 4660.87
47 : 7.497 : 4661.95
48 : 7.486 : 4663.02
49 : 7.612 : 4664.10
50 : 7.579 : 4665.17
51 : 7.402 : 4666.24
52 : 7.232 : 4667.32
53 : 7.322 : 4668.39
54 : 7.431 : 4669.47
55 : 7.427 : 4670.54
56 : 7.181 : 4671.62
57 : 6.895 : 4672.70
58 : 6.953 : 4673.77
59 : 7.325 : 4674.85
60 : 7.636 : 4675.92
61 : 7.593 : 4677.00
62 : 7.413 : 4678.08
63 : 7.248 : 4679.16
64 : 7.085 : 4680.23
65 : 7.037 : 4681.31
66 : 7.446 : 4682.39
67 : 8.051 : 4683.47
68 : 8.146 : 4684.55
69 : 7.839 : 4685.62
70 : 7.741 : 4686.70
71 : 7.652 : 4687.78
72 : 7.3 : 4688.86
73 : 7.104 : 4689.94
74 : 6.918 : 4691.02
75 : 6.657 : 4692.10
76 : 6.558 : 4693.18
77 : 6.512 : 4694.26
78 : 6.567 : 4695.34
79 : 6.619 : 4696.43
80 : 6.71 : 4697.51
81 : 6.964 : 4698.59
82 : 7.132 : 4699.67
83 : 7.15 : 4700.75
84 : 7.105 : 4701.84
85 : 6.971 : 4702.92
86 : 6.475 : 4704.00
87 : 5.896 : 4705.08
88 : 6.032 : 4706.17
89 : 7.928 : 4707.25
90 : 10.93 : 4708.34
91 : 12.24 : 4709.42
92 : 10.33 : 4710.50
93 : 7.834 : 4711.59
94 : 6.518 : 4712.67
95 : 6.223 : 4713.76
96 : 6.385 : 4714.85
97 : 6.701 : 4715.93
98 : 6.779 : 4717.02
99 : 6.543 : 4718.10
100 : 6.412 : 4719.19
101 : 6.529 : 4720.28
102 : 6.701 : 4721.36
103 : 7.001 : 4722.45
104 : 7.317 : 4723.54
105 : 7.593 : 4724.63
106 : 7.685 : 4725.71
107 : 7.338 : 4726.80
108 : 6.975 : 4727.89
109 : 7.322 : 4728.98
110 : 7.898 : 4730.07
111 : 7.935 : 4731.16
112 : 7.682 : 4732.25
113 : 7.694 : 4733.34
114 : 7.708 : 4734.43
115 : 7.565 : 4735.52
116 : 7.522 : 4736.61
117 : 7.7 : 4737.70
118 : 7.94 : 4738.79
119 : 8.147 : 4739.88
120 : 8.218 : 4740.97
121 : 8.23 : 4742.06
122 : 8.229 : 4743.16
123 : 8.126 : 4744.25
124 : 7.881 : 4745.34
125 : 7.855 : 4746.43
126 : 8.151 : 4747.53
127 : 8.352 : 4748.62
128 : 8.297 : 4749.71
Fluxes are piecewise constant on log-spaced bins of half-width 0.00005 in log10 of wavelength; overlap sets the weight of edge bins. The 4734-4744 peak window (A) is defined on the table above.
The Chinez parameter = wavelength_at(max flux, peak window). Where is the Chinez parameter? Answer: 4742.06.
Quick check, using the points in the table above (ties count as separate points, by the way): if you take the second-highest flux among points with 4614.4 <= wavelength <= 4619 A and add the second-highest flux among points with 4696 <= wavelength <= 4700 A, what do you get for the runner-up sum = 14.8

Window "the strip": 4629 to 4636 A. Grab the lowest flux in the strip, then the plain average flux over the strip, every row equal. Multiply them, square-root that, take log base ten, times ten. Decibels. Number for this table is 8.56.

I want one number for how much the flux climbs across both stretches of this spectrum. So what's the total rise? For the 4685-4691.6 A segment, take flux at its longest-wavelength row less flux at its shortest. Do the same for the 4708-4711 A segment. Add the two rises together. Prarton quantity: -1.5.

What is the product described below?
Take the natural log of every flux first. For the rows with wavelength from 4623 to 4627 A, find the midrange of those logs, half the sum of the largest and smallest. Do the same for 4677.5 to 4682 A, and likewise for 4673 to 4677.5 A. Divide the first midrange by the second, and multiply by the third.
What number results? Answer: 2.14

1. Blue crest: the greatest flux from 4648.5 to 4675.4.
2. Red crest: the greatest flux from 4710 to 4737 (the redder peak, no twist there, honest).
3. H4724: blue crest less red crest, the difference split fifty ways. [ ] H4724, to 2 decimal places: -0.04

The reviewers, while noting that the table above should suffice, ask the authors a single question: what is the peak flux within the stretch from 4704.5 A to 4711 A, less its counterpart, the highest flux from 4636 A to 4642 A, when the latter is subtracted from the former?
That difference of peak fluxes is 4.1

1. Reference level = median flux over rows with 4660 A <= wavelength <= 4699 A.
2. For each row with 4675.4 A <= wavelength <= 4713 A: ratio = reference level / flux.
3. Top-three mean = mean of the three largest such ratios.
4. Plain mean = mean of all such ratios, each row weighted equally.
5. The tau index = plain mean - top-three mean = -0.19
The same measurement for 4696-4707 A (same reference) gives -0.10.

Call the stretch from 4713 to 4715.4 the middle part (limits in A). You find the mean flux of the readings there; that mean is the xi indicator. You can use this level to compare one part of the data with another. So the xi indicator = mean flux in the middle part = 6.3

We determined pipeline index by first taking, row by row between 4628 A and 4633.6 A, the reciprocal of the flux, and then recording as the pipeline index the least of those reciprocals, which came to 0.117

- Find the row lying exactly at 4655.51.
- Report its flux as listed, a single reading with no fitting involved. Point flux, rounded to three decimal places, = 7.507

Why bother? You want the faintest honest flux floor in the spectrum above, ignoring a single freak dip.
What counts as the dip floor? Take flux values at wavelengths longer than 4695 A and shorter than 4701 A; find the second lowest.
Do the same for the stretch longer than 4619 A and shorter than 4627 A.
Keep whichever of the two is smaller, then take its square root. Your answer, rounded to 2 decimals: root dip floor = 2.57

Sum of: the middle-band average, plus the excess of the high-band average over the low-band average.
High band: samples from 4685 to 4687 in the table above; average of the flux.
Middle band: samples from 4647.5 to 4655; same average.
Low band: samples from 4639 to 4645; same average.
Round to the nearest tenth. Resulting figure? 7.2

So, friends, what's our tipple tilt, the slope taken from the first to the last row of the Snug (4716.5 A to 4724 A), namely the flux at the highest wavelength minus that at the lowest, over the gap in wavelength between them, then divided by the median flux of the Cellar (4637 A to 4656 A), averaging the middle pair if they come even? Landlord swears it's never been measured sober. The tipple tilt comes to 0.011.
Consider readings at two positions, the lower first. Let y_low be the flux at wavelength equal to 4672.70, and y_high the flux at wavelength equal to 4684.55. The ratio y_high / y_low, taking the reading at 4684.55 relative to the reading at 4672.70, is 1.18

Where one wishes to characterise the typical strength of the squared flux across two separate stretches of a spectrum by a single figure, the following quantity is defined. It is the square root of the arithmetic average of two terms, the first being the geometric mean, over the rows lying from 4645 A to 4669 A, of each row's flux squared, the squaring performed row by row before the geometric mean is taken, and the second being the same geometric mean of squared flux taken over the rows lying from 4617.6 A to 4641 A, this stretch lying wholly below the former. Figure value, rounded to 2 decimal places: 7.70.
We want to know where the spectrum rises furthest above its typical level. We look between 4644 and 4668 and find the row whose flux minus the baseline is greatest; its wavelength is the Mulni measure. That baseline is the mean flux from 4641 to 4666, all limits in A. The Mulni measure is 4646.94 A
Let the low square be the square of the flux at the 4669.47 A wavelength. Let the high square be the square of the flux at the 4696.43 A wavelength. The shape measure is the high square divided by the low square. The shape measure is 0.79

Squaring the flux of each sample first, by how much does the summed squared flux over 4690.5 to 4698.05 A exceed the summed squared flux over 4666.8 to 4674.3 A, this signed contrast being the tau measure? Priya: -54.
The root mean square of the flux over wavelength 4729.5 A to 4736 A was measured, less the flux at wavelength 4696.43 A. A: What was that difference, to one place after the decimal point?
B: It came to 1.1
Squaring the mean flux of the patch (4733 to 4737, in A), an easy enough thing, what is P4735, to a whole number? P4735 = 58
